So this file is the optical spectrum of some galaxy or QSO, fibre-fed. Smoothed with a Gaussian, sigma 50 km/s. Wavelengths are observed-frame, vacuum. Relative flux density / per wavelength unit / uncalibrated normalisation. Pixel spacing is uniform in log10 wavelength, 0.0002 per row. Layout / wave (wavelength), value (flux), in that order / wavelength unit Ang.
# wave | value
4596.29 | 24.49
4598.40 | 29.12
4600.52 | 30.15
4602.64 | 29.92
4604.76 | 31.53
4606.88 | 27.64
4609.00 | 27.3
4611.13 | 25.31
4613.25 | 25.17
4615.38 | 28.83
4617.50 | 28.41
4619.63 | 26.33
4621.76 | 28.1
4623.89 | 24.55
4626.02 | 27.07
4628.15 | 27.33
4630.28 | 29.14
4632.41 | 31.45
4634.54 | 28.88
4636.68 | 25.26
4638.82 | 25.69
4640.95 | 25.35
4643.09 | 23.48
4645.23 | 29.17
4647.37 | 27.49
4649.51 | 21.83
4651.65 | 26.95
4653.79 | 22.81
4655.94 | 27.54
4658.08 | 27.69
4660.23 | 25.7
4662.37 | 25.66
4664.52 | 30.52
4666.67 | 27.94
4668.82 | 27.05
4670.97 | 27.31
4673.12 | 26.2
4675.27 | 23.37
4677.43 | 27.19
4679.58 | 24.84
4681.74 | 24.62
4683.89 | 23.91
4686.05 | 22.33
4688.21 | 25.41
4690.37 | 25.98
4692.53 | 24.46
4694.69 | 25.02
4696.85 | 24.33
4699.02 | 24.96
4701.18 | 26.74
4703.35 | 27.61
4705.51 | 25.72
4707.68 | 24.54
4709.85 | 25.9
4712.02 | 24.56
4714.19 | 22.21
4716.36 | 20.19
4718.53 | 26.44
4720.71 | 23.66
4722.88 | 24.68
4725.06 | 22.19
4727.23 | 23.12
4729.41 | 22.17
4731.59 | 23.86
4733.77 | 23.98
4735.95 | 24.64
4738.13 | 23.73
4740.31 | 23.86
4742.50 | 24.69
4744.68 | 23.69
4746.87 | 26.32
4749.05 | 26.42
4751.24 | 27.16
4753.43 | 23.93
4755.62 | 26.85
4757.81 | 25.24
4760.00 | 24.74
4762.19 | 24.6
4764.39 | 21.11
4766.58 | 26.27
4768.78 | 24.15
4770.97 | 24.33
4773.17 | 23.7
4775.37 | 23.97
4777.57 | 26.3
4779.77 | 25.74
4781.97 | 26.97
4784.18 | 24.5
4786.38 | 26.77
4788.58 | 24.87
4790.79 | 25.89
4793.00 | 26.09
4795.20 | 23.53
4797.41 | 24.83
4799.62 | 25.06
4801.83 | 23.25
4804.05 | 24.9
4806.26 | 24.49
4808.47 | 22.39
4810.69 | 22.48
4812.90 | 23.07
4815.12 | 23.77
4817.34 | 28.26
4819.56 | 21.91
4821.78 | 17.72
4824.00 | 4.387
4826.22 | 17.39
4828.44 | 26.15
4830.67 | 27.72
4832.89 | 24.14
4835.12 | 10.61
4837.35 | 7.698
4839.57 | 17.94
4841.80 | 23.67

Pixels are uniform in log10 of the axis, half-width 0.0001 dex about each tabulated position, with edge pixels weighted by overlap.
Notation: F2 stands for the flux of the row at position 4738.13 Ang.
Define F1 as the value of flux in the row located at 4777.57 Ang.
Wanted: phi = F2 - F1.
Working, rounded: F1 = 26.3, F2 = 23.73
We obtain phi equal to -2.6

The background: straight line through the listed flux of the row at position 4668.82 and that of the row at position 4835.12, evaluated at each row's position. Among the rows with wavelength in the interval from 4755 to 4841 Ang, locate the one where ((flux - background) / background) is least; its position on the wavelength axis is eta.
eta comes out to 4824.00 Ang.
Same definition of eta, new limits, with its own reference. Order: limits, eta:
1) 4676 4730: 4686.05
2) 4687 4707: 4692.53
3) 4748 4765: 4764.39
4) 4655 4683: 4675.27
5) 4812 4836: 4824.00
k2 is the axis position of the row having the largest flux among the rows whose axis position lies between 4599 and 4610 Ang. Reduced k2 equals 4604.76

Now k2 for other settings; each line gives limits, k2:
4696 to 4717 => 4703.35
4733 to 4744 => 4742.50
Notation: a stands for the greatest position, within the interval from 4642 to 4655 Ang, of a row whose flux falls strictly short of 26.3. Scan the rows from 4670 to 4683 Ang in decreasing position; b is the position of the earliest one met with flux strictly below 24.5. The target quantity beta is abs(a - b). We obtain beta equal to 21.5 Ang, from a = 4653.79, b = 4675.27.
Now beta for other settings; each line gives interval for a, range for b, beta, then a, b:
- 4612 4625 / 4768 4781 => 151.5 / 4623.89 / 4775.37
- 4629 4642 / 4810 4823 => 180.8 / 4640.95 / 4821.78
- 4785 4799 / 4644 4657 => 143.6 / 4797.41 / 4653.79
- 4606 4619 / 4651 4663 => 40.5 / 4613.25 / 4653.79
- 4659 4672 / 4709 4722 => 58.3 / 4662.37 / 4720.71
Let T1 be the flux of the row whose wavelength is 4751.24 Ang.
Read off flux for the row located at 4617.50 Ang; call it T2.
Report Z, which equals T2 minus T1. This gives 1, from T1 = 27.16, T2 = 28.41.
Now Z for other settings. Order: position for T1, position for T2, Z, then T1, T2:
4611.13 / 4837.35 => -18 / 25.31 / 7.698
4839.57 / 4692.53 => 7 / 17.94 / 24.46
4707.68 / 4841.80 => -1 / 24.54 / 23.67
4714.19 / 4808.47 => 0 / 22.21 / 22.39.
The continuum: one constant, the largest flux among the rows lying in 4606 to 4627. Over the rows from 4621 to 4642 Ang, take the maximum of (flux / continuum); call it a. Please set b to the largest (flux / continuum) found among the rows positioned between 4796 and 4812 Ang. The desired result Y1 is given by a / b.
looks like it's 1.25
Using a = 1.09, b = 0.87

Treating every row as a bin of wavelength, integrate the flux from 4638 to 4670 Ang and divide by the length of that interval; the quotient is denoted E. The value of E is 26.3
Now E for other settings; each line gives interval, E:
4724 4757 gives 24.5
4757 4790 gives 24.9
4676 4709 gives 25.2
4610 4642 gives 27.1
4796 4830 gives 22.1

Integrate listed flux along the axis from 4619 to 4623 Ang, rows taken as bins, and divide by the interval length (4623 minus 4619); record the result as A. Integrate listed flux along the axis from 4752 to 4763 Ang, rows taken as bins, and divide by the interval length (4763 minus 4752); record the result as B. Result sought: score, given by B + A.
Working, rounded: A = 27.2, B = 25.2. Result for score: 52.3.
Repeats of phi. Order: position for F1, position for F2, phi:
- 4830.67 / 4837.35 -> -20.0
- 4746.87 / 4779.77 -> -0.6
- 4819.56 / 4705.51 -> 3.8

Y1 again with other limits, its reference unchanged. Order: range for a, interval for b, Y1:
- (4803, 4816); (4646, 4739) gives 0.82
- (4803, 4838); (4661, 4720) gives 0.93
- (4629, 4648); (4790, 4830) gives 1.11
